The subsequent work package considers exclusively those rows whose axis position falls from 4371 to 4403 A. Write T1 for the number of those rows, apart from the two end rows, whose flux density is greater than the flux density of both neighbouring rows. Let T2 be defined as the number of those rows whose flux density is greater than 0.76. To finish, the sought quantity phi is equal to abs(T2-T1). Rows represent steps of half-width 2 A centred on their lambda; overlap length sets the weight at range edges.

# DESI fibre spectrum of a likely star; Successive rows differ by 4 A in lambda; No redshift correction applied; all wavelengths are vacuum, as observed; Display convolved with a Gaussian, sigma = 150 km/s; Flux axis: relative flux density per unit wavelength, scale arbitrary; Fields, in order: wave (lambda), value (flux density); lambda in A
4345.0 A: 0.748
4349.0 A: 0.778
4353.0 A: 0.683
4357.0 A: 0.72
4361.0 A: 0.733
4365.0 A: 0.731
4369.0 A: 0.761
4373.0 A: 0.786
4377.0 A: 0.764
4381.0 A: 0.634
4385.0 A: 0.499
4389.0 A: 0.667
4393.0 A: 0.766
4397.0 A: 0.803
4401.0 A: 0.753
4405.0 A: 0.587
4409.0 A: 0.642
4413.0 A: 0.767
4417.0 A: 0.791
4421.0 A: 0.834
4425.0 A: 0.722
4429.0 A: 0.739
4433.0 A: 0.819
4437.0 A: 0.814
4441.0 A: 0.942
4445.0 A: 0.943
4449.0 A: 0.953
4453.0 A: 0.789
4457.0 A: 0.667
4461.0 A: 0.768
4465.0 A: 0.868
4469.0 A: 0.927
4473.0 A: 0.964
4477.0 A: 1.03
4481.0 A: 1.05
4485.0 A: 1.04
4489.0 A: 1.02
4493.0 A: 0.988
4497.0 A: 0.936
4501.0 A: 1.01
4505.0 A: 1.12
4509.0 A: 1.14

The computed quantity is 3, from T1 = 1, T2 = 4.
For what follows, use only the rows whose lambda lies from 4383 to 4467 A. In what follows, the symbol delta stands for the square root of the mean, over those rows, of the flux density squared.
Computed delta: 0.78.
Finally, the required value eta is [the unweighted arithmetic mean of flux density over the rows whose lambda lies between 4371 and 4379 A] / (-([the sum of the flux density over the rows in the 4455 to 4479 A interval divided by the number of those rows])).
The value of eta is -0.89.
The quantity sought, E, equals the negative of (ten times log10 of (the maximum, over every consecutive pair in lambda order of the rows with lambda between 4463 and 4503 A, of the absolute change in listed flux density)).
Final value 11.3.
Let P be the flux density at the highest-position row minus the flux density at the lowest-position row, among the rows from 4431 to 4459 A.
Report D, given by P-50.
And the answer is -50.2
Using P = -0.15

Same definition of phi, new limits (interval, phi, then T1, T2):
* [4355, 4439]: 5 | 5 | 10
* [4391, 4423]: 4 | 1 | 5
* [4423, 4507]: 15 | 3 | 18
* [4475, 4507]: 7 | 1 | 8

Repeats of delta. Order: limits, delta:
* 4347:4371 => 0.73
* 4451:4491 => 0.92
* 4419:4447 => 0.83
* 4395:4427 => 0.74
